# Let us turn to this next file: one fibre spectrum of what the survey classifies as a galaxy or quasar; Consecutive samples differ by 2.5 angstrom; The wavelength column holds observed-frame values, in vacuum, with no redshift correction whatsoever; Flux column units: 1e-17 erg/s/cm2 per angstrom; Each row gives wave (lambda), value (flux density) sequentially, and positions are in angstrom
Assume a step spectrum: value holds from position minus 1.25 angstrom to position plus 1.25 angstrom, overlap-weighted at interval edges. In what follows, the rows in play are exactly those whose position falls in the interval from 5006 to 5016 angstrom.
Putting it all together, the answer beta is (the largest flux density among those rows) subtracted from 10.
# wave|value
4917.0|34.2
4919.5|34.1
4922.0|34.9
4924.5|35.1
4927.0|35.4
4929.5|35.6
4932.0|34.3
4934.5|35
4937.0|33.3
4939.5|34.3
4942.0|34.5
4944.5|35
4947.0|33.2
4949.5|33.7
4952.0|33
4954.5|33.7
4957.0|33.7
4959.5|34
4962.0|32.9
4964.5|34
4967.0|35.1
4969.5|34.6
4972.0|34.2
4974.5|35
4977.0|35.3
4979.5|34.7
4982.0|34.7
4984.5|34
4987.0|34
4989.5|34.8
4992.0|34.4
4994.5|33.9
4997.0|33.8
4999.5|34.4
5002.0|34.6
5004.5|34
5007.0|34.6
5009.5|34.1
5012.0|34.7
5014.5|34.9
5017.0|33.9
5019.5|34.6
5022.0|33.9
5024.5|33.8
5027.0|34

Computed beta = -24.9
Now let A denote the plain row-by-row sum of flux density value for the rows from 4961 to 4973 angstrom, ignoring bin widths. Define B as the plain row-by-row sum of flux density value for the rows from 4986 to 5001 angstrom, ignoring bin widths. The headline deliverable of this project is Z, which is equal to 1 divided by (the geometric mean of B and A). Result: 0.0053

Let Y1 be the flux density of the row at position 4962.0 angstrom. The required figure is 32.9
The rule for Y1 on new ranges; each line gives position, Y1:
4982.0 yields 34.7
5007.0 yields 34.6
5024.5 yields 33.8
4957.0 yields 33.7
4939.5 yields 34.3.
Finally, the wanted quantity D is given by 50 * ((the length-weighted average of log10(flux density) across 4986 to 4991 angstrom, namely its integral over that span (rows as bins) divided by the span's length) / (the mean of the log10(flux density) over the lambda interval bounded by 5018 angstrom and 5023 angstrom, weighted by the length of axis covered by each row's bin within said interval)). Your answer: 50.1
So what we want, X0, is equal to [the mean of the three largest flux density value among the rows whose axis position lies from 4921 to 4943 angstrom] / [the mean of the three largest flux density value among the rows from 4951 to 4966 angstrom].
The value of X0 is 1.043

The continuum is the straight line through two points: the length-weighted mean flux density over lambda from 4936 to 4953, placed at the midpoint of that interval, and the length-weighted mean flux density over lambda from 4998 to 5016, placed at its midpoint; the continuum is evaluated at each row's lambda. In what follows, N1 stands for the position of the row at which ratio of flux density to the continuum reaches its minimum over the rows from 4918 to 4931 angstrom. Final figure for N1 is 4919.5 angstrom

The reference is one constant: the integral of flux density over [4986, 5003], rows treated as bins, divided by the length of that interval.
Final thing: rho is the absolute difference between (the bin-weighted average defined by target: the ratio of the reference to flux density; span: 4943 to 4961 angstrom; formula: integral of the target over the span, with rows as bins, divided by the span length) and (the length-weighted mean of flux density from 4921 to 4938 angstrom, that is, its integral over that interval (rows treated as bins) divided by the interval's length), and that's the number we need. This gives 33.81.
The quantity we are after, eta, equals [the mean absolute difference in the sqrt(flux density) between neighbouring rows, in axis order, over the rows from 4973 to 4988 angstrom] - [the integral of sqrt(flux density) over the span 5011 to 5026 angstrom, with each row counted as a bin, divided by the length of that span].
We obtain -5.83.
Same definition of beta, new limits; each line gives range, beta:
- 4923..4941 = -25.6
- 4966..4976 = -25.1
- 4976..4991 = -25.3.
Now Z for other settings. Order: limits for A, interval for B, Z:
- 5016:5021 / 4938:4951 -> 0.0092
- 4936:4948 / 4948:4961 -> 0.0059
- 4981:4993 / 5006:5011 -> 0.0092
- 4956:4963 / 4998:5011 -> 0.0076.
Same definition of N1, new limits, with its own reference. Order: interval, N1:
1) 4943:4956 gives 4952.0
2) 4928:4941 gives 4937.0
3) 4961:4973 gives 4962.0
